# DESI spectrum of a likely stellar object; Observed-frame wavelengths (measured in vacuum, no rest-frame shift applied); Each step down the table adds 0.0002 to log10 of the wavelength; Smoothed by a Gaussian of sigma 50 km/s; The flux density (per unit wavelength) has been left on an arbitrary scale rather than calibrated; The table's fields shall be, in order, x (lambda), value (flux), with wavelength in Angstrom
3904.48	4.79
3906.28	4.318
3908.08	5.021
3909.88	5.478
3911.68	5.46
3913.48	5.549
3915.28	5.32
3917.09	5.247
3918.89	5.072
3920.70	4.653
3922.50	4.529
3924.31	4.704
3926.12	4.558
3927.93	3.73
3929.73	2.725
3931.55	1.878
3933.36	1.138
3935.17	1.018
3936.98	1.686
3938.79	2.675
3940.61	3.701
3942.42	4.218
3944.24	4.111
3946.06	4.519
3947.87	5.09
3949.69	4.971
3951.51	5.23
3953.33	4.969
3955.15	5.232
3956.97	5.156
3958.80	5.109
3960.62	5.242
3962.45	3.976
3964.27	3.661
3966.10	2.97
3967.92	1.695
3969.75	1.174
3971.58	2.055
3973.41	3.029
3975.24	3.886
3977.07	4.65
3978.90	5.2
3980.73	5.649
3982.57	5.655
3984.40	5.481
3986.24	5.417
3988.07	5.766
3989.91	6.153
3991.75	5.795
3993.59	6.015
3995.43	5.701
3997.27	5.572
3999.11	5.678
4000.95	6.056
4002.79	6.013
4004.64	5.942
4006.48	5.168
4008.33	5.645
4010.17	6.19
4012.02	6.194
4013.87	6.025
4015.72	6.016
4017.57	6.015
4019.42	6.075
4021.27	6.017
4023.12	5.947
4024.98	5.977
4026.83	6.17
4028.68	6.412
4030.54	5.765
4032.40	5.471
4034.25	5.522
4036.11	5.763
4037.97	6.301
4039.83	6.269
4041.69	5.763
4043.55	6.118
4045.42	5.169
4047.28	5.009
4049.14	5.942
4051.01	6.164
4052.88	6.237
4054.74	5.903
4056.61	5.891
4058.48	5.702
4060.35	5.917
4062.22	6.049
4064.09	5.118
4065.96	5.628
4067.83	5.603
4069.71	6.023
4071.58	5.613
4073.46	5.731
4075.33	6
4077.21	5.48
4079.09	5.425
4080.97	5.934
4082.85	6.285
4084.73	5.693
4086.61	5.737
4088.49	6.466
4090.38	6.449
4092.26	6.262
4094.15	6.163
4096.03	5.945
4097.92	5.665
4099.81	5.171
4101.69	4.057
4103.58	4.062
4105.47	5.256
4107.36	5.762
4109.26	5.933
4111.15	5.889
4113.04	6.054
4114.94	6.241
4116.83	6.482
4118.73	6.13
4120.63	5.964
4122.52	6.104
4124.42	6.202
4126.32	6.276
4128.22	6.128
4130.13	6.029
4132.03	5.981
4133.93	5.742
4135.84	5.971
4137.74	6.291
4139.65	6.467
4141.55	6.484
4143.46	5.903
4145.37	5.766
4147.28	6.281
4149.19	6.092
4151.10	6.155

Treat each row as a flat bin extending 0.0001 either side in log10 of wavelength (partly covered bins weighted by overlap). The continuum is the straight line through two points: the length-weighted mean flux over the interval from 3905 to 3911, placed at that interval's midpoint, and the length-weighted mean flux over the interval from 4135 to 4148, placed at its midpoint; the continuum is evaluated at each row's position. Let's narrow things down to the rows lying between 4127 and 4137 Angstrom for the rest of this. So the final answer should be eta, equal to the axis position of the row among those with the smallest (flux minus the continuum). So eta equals 4133.93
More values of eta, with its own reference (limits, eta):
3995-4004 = 3997.27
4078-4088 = 4079.09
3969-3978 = 3969.75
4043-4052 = 4047.28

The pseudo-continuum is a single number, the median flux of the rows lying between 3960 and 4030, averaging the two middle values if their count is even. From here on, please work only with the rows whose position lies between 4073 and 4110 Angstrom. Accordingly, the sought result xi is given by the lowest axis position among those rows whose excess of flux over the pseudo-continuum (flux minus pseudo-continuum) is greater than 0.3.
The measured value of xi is 4075.33 Angstrom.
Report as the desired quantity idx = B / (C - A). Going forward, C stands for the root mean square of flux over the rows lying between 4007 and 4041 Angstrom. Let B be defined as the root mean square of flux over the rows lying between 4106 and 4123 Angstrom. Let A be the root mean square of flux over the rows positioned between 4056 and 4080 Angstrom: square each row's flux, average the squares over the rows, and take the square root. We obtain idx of 22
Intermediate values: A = 5.7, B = 6.1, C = 5.99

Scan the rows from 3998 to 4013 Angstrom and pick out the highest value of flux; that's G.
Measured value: 6.194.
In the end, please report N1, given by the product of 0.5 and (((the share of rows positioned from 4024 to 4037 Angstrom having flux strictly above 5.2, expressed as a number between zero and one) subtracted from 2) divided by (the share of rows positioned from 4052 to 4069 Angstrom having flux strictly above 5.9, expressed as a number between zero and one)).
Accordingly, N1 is 1.1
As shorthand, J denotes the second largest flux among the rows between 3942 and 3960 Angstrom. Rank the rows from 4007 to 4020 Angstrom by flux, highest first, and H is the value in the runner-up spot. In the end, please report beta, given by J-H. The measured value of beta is -1.0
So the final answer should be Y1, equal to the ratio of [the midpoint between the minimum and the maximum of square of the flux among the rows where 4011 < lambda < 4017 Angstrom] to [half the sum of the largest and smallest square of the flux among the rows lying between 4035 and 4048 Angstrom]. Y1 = 1.2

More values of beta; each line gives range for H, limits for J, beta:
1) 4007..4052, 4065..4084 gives -0.3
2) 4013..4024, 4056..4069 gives -0.1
